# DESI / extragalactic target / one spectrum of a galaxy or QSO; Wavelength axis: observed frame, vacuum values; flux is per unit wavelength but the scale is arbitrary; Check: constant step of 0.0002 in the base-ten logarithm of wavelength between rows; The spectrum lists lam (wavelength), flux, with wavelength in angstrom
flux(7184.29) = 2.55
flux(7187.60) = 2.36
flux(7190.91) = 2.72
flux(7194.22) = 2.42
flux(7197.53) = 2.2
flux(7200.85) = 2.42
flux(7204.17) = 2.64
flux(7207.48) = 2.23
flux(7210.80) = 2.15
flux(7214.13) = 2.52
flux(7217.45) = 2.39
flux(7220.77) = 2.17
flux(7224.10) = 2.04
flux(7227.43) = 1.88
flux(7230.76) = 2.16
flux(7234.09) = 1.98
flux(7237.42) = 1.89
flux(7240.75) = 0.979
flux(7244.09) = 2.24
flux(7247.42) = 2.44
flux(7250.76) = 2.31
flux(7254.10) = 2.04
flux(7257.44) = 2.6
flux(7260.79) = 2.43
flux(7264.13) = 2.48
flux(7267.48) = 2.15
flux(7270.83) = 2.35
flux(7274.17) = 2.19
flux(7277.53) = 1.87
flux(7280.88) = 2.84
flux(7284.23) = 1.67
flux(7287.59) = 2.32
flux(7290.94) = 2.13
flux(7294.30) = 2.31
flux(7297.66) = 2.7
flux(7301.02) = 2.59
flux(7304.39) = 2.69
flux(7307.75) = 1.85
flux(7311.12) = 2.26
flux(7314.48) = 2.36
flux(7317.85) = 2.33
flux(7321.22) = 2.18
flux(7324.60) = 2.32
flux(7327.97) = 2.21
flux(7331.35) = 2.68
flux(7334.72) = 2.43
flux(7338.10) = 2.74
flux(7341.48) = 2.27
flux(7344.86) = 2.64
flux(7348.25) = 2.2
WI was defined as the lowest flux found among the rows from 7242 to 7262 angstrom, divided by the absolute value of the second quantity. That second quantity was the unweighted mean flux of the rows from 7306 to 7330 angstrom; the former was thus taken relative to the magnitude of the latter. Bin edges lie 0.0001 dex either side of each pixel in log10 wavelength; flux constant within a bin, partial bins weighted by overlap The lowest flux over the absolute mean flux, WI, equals 0.92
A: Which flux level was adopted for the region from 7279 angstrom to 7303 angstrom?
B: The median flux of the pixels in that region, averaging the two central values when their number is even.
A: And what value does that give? 2.32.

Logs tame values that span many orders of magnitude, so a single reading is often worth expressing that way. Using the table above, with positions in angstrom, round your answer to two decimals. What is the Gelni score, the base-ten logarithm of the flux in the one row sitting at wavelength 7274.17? 0.34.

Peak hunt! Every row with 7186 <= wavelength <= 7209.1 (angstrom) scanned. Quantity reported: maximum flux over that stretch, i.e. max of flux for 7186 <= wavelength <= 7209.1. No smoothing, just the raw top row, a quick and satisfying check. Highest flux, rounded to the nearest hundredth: 2.72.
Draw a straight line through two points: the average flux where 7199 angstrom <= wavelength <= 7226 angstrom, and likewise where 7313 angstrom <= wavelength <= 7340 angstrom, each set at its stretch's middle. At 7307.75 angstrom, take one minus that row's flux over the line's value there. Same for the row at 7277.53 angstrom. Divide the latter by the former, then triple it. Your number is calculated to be 2.8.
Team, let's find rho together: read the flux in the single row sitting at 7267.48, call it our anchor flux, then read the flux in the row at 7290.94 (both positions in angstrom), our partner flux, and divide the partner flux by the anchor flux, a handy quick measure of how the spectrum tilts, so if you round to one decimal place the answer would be 1.0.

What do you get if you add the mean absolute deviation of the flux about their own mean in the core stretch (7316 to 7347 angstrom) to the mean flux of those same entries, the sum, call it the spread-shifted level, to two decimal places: 2.60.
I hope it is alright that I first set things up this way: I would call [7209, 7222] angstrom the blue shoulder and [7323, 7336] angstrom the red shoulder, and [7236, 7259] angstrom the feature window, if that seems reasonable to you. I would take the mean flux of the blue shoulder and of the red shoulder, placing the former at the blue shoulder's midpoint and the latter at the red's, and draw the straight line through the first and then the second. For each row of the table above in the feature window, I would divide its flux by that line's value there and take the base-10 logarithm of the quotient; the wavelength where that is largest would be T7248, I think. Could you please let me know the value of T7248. 7257.44 angstrom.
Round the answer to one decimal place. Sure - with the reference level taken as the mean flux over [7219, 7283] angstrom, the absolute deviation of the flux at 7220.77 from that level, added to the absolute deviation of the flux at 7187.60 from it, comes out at 0.2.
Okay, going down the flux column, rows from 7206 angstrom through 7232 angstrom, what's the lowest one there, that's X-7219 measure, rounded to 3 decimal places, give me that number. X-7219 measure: 1.880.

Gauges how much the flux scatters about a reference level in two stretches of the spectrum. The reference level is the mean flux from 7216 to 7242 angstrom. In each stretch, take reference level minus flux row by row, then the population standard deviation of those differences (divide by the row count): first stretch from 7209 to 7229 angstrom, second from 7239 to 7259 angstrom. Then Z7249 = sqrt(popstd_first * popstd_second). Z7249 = 0.34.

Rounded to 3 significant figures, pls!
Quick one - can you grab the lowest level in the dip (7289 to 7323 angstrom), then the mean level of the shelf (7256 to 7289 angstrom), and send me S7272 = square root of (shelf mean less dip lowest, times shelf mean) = 1.00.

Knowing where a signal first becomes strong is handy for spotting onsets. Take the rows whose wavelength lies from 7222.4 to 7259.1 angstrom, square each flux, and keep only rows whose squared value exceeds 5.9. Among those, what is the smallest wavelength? 7247.42 angstrom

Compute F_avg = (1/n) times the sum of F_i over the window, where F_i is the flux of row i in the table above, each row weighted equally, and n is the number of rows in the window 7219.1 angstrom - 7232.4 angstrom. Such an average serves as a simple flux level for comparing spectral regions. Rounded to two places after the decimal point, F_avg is 2.06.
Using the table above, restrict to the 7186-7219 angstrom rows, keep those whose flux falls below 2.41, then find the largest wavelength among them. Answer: 7217.45 angstrom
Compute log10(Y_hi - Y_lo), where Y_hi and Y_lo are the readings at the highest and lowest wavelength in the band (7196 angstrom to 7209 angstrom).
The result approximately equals -1.5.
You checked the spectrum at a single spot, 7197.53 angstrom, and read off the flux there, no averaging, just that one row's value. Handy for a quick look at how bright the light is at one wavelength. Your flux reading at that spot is 2.2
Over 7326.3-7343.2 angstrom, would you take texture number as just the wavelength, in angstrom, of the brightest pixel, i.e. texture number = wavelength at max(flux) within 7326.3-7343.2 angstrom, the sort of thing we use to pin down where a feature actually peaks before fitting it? 7338.10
